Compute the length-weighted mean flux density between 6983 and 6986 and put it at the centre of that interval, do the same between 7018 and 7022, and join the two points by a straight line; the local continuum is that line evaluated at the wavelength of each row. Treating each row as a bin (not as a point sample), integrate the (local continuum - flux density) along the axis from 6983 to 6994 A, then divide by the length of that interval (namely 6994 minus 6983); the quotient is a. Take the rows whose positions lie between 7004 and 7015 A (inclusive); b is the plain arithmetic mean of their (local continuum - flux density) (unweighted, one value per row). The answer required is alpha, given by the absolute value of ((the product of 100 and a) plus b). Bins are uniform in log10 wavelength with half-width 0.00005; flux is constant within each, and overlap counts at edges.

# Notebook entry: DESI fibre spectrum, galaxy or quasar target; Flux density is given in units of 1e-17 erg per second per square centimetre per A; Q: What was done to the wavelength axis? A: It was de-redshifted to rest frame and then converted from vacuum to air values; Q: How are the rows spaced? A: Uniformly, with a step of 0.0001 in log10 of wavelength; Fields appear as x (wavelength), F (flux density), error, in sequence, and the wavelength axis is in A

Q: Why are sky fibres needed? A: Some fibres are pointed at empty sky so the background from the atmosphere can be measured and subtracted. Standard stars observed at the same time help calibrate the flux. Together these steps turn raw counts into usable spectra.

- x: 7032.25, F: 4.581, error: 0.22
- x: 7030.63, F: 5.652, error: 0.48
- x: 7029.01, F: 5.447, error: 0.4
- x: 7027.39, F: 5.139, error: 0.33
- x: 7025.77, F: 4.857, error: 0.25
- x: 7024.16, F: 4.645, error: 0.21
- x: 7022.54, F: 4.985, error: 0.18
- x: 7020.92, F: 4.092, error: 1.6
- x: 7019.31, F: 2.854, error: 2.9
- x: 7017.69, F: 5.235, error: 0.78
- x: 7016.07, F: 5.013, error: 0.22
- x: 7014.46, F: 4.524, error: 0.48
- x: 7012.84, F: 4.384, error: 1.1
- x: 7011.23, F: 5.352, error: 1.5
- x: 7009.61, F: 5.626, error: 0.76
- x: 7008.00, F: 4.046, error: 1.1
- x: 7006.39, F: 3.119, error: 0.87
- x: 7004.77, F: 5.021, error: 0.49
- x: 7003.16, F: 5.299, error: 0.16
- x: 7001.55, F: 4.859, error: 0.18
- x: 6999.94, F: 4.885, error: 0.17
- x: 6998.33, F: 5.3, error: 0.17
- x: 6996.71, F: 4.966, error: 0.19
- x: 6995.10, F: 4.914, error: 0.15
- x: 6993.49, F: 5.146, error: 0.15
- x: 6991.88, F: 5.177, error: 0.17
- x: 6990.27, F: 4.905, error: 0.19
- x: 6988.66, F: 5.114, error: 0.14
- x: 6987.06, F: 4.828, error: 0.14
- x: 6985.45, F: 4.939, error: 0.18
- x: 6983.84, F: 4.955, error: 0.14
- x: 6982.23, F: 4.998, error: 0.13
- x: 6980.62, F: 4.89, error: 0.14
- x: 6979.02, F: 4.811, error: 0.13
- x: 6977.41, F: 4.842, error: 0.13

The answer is 20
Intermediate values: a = -0.19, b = -0.5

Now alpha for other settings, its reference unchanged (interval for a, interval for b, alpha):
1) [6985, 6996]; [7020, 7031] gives 27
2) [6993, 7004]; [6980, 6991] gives 56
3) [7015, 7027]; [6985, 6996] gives 79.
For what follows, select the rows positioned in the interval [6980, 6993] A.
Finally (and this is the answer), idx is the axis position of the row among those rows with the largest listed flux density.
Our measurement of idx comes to 6991.88 A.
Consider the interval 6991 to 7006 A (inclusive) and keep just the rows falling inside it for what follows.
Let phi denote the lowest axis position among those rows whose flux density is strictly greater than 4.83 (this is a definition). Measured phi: 6991.88 A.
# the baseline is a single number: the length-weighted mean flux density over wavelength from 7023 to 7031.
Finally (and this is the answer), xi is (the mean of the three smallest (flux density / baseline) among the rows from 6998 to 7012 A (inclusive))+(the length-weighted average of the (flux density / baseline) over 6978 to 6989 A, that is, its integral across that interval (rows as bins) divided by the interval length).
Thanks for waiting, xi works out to 1.75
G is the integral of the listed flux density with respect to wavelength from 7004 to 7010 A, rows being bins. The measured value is 26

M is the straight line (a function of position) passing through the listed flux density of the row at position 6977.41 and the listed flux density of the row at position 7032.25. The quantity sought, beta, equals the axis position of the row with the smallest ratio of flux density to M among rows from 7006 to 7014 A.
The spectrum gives 7006.39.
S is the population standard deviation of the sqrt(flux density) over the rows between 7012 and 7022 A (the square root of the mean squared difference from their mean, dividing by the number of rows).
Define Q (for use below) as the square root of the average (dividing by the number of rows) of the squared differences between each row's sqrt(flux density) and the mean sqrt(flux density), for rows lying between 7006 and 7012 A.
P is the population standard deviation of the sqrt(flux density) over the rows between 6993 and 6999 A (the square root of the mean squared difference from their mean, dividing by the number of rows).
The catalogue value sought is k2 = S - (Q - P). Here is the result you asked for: -0.016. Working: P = 0.034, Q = 0.24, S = 0.19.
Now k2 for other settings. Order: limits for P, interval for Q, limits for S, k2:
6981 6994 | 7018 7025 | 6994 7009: -0.020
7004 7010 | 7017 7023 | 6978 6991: 0.016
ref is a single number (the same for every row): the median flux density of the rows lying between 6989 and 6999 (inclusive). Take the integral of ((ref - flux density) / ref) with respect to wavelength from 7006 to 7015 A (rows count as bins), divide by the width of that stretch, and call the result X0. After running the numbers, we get 0.096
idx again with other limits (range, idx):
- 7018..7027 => 7022.54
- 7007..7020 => 7009.61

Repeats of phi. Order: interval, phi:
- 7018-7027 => 7022.54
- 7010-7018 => 7011.23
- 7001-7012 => 7001.55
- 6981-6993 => 6982.23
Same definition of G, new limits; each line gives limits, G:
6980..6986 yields 30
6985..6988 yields 15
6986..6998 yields 60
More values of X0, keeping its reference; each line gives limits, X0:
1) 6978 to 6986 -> 0.028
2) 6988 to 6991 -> 0.010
